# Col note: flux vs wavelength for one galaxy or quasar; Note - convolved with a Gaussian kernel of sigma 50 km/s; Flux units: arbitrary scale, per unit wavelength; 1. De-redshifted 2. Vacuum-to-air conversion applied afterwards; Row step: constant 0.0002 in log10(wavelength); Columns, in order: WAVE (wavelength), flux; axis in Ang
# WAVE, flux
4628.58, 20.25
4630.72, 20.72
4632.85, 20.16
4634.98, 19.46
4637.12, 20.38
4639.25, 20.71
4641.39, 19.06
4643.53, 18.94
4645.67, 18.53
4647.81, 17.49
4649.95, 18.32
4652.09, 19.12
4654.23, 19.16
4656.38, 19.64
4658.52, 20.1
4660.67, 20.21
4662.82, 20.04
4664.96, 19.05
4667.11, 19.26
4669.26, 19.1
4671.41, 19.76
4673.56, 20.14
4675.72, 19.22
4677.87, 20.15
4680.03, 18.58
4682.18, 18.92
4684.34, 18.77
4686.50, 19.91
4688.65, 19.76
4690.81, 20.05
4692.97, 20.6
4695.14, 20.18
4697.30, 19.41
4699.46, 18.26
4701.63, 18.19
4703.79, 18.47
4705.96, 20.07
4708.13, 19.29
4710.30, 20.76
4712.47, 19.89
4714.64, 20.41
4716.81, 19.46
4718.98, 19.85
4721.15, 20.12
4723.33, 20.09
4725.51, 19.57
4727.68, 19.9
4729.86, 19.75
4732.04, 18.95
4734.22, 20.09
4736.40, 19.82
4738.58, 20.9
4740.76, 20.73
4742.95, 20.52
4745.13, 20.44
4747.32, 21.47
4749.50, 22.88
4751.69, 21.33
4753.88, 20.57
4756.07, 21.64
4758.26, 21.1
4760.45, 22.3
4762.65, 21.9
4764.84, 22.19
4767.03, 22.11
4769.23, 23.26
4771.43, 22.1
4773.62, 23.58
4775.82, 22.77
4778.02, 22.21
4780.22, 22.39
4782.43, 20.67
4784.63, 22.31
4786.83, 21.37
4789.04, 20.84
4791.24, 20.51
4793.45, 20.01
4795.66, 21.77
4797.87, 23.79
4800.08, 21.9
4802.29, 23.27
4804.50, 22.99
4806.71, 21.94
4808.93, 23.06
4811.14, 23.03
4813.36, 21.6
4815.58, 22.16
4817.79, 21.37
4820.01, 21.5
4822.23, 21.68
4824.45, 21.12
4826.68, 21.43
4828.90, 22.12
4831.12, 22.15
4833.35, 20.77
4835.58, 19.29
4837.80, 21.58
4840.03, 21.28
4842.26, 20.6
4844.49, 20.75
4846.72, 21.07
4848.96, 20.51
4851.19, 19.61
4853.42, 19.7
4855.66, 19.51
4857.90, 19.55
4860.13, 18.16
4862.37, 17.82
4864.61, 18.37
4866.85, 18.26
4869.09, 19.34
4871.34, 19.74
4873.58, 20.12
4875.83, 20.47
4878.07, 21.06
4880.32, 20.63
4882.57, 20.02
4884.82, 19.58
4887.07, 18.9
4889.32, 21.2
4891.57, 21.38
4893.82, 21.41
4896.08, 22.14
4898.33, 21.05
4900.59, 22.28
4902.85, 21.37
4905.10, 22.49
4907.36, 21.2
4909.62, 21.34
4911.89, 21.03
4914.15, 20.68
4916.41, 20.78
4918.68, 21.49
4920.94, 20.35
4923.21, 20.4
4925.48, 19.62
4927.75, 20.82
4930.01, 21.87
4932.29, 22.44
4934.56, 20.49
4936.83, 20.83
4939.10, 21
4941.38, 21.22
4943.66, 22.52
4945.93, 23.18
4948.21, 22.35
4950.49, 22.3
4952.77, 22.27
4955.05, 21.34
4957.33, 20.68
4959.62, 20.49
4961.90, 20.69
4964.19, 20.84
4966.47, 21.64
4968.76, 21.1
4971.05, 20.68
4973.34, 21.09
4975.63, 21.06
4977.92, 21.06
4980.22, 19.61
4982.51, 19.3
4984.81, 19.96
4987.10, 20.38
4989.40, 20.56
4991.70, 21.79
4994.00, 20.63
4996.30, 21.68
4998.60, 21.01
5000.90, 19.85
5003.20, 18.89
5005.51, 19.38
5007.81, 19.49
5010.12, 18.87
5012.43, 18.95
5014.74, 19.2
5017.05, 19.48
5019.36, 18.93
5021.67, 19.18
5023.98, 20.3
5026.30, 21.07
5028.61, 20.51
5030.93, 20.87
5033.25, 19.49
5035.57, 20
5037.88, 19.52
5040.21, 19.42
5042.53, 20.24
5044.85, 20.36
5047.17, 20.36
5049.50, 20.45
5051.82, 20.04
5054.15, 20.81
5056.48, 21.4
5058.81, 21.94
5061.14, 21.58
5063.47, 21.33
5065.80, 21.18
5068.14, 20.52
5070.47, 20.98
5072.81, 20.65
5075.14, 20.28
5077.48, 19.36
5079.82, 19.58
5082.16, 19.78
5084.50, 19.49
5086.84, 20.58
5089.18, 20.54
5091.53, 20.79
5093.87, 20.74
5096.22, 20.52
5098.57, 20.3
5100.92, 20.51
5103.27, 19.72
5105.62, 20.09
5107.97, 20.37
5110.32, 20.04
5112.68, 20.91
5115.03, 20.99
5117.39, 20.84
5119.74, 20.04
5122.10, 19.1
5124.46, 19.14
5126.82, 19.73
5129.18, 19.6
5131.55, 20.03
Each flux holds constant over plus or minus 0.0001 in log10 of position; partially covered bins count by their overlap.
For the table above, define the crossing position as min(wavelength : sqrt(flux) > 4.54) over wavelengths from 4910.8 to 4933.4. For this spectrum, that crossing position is 4911.89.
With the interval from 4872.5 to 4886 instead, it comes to 4878.07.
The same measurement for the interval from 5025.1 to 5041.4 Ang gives 5026.30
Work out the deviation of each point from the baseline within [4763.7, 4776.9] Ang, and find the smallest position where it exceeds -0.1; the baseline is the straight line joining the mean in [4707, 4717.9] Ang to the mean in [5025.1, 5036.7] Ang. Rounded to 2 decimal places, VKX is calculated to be 4764.84 Ang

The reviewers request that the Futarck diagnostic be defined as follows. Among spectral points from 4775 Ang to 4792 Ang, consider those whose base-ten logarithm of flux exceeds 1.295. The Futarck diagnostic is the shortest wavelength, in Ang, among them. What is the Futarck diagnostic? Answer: 4775.82 Ang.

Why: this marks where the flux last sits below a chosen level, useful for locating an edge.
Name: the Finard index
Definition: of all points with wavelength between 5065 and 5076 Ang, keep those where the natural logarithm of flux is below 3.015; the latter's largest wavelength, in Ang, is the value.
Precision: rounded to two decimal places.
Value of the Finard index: 5075.14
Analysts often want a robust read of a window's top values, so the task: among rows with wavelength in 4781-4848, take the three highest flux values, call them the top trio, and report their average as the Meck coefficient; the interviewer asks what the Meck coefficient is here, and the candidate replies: 23.37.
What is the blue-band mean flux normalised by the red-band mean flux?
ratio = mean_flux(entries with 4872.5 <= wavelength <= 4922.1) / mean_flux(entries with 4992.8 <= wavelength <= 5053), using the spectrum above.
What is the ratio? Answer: 1.05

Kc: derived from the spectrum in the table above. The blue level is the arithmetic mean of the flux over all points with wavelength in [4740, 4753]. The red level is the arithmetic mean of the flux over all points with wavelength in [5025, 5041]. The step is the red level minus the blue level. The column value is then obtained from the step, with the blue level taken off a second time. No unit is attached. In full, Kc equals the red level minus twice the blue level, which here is -22.3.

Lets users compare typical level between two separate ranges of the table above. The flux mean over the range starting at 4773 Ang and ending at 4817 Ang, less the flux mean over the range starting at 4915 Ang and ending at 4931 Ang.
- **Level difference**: 1.3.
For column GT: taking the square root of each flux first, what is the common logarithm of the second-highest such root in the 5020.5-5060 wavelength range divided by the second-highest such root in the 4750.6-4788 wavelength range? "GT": -0.0181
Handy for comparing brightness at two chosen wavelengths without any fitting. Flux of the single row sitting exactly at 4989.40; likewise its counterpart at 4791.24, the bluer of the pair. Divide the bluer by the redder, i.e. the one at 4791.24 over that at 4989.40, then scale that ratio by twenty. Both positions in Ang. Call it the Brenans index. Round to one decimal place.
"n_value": 20.0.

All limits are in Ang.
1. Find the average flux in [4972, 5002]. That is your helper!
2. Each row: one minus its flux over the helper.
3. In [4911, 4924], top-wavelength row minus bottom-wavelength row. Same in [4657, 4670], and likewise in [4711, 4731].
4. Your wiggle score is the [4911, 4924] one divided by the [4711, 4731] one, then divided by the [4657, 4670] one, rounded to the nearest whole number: 93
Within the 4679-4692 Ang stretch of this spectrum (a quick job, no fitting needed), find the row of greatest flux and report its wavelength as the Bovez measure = 4690.81 Ang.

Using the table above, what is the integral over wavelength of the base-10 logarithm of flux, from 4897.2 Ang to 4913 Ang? 21.1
